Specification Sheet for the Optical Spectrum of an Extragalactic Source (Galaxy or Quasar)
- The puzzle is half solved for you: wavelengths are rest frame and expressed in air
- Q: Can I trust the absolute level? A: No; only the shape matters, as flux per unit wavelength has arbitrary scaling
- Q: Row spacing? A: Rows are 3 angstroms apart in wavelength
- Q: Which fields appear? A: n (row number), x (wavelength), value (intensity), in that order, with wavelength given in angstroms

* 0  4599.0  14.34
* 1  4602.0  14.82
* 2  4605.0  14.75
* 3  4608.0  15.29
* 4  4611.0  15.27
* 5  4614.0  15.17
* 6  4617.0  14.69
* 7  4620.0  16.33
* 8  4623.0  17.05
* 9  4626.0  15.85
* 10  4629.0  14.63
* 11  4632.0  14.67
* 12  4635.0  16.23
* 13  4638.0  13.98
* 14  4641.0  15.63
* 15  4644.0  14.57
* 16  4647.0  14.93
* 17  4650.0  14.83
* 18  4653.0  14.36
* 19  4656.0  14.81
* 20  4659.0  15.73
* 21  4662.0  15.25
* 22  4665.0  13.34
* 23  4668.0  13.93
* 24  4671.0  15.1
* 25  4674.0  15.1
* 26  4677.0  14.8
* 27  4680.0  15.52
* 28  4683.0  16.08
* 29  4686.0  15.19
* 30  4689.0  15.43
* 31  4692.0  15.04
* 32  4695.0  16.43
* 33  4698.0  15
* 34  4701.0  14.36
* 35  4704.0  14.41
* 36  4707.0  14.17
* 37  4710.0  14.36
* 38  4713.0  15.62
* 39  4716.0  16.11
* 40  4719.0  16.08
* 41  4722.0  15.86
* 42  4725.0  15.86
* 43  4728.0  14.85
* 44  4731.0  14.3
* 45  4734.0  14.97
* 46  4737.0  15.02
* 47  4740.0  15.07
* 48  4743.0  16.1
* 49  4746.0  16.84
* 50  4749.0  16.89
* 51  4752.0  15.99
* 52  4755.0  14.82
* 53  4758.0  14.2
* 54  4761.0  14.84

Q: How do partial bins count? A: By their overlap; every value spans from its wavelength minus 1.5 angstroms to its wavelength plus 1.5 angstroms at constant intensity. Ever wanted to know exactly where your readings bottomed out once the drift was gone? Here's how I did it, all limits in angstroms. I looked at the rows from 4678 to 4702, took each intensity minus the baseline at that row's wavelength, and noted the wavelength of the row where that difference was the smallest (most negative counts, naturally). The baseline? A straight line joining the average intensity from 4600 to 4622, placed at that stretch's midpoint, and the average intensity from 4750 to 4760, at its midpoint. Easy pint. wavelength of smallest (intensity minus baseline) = 4701.0 angstroms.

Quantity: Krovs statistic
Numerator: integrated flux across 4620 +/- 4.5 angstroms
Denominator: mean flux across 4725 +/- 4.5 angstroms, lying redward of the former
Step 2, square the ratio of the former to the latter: 86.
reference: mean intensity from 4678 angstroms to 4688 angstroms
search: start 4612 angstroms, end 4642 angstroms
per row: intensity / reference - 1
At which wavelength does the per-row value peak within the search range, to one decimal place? 4623.0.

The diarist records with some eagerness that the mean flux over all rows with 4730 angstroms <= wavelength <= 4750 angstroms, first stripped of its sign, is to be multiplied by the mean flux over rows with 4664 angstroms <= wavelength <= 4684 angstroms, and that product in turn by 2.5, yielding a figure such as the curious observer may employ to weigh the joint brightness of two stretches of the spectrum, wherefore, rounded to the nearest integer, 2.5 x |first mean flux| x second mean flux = 579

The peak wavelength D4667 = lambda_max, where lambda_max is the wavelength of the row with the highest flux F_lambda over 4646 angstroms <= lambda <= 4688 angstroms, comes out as 4683.0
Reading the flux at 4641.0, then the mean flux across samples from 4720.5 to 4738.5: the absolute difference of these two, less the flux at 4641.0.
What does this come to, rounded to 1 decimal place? -15.1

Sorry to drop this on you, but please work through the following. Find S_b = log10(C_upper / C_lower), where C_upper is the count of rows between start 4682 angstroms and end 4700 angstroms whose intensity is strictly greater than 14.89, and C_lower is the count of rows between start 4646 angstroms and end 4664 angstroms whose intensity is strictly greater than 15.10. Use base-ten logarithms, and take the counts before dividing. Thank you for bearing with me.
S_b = 0.48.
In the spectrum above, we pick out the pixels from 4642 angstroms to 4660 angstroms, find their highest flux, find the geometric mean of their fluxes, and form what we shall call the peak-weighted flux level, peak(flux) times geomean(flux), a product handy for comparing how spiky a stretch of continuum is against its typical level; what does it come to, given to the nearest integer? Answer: 234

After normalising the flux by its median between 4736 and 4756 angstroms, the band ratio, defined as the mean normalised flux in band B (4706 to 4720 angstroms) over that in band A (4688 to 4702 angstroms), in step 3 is 1.00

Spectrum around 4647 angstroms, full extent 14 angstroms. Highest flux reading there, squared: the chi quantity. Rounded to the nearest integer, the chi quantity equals 244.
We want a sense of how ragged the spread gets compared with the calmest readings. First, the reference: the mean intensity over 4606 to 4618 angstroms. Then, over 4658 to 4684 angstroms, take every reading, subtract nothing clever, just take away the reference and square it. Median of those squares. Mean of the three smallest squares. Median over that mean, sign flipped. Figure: -25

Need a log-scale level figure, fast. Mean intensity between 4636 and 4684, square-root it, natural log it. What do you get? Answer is 1.350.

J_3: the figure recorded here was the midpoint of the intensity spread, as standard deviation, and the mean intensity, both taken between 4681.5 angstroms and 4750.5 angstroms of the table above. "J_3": 8.1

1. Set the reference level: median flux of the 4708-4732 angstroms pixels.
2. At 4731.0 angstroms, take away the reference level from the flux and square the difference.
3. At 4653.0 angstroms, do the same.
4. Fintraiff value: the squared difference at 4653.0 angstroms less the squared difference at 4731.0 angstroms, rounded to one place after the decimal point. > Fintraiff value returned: -0.2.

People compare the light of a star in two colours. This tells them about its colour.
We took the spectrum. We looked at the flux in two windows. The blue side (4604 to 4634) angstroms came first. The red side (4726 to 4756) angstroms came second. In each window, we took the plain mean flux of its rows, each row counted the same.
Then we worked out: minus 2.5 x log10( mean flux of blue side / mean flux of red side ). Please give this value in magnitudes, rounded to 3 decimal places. 0.008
